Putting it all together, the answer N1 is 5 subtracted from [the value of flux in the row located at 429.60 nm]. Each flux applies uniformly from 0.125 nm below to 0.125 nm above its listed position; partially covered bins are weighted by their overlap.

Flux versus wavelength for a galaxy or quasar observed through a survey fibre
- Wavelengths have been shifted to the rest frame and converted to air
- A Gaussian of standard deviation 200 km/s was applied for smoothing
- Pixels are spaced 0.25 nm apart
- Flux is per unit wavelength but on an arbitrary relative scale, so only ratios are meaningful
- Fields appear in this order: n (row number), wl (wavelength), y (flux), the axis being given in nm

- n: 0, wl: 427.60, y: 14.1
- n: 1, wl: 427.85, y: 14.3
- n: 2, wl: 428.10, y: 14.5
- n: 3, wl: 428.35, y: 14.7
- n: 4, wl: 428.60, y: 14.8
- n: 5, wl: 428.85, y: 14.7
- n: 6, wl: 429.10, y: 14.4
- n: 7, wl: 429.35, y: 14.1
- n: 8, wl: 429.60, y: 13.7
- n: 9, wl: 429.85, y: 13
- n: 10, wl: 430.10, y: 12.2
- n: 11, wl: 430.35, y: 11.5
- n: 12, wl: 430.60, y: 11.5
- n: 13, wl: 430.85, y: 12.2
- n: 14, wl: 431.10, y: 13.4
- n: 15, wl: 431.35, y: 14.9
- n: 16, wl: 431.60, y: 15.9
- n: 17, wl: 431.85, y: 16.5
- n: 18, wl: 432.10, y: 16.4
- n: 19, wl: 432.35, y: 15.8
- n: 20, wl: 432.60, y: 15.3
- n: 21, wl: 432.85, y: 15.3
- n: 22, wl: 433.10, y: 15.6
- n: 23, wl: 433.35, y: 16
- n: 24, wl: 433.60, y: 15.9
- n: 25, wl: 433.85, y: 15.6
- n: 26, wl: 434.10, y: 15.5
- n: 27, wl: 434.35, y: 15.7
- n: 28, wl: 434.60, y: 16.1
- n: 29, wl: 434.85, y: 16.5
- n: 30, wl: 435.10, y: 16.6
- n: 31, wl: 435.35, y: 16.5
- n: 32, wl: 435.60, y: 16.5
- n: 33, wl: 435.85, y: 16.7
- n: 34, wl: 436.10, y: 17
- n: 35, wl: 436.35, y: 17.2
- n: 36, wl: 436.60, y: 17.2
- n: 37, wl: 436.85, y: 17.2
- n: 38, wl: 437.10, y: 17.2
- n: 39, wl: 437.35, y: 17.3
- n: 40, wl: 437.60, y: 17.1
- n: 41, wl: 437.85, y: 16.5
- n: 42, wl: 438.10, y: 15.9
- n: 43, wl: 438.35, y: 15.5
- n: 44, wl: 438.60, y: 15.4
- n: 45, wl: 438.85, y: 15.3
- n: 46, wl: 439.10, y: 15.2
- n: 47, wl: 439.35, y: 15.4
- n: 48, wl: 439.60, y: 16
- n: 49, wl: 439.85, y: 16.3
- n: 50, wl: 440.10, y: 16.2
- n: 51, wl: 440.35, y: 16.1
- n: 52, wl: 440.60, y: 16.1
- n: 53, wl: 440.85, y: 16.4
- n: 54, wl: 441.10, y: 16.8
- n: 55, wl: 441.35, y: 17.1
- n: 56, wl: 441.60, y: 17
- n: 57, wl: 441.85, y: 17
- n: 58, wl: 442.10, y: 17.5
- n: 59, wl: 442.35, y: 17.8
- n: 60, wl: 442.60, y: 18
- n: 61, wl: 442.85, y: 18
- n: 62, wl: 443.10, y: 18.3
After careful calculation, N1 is 8.7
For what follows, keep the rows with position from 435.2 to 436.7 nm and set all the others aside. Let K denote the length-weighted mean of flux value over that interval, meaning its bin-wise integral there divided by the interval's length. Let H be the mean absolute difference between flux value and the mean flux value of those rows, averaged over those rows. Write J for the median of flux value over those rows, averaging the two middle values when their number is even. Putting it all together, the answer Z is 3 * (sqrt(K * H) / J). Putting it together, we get 0.4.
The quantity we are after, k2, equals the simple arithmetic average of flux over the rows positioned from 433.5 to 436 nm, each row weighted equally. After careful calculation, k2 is 16.2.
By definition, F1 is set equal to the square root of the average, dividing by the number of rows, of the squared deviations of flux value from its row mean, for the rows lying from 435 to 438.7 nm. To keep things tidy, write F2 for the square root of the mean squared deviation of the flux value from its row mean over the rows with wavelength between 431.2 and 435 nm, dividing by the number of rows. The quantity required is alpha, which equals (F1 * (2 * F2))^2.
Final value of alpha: 0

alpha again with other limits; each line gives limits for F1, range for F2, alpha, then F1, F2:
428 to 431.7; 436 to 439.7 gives 5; 1.3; 0.82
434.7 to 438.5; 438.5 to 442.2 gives 0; 0.5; 0.70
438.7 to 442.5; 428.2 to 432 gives 5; 0.8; 1.47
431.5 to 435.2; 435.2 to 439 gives 0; 0.4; 0.69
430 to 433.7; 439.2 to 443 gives 8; 1.8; 0.77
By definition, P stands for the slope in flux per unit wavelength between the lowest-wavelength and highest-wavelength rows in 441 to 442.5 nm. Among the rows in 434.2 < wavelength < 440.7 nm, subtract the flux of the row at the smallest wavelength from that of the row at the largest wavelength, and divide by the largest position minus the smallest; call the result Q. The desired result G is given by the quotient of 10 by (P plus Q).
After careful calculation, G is 12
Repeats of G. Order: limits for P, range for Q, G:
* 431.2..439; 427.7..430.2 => -11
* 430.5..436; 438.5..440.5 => 7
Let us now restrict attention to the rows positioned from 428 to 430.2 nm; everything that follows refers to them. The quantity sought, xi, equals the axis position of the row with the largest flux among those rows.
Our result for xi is 428.60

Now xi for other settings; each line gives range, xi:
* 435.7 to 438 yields 437.35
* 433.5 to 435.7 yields 435.10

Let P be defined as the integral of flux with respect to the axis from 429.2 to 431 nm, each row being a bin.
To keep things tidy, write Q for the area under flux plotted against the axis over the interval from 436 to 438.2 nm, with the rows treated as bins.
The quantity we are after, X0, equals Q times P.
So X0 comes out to 849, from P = 23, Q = 37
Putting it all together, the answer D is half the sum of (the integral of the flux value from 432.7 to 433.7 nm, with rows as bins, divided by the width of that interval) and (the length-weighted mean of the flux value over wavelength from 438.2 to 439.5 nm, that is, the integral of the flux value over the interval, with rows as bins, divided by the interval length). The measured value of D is 15.5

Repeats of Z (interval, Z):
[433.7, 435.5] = 0.5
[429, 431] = 0.8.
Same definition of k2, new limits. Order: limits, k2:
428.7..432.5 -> 14.0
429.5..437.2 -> 15.4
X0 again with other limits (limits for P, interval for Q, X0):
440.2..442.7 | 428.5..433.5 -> 3046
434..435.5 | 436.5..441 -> 1772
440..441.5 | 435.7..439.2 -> 1425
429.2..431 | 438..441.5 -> 1273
